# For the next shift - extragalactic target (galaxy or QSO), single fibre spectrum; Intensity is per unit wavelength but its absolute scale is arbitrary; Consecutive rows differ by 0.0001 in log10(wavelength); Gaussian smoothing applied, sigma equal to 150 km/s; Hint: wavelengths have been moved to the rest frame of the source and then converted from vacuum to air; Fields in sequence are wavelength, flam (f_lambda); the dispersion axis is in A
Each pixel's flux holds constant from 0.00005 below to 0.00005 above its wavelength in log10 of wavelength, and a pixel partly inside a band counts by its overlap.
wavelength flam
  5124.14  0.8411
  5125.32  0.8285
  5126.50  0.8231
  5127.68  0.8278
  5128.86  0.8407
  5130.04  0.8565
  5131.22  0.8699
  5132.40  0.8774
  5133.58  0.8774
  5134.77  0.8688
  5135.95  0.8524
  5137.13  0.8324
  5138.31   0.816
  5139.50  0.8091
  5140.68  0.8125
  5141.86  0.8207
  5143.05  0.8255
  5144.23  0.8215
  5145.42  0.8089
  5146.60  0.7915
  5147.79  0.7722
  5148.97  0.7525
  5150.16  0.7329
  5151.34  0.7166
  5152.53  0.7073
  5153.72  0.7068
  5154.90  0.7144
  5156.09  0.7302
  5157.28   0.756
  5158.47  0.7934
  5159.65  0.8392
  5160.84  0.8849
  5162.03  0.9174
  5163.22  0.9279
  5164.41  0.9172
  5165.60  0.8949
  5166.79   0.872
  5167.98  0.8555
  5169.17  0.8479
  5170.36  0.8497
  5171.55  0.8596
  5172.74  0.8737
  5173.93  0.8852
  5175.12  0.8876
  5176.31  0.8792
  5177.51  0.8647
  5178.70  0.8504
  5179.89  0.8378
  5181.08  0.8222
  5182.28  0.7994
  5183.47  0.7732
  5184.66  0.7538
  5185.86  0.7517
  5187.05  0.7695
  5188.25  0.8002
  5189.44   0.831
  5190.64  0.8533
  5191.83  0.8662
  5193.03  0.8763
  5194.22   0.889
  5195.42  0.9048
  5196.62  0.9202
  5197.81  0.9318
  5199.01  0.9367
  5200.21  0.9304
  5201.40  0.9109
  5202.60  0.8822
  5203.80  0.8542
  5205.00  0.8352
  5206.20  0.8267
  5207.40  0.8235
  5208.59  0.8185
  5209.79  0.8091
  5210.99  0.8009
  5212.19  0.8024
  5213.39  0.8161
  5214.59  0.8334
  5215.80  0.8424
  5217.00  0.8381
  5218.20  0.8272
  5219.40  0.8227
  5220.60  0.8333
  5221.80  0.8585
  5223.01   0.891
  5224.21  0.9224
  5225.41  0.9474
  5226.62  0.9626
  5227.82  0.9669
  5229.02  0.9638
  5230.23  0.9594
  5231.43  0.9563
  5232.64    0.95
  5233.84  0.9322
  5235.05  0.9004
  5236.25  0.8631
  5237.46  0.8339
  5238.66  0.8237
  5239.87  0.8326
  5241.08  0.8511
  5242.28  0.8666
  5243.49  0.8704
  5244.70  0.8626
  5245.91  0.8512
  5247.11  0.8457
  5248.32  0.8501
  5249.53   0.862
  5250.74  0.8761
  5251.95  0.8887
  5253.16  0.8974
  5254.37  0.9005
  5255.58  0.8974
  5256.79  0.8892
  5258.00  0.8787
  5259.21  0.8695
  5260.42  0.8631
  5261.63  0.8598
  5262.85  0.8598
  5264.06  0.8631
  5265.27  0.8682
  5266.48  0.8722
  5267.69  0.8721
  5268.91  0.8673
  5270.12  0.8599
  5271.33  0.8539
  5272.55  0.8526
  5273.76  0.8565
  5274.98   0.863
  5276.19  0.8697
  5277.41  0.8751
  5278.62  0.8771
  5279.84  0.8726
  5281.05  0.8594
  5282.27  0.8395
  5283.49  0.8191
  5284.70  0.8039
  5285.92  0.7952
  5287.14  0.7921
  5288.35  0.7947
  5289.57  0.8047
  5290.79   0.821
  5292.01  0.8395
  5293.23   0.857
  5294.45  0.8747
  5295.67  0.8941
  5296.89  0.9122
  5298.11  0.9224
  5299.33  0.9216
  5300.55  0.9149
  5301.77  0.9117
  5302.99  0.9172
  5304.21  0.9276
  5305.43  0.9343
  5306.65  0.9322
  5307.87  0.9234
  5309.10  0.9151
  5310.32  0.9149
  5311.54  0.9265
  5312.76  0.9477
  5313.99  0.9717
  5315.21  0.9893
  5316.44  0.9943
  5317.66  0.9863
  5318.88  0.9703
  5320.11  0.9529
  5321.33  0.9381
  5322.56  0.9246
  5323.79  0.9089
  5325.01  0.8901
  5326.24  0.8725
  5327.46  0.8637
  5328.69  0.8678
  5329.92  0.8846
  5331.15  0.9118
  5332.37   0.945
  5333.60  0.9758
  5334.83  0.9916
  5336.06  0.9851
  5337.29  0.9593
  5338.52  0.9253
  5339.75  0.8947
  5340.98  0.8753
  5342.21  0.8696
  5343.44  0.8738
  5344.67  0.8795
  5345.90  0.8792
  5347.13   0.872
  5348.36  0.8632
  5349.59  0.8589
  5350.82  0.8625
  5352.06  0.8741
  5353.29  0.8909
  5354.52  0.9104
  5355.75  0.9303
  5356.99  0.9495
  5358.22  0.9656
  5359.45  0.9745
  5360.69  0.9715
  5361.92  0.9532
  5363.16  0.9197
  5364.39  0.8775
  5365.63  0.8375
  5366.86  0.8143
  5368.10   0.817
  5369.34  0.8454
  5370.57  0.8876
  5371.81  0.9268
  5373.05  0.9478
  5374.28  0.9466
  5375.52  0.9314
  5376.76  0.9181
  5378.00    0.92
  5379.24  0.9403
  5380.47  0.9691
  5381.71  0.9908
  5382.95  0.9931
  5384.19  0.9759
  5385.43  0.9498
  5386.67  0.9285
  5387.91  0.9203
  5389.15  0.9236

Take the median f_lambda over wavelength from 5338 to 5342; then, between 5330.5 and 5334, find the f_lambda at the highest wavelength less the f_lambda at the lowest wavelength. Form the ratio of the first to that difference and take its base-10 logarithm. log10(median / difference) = 1.1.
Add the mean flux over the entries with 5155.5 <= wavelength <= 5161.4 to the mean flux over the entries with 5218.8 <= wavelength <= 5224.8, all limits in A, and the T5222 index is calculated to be 1.67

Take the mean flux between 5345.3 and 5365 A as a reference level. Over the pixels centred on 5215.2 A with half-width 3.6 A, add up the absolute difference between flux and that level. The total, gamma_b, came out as 0.50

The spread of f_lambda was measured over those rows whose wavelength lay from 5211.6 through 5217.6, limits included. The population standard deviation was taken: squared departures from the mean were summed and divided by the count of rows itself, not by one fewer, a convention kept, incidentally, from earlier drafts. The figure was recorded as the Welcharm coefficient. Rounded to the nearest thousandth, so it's 0.015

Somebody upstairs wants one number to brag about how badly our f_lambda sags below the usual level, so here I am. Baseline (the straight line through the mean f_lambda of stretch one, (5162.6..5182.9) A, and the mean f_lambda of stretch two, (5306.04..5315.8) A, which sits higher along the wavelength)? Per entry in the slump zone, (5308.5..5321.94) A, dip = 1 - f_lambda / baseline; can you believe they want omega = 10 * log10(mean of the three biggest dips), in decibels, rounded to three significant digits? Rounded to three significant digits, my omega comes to -16.5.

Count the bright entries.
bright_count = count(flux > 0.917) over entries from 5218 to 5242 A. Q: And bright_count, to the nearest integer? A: 9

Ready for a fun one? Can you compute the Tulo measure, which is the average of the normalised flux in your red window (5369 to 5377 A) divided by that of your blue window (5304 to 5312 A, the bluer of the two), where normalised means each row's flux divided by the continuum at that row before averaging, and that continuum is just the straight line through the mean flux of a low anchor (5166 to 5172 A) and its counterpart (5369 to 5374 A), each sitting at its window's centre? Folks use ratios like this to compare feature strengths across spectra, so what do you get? 0.97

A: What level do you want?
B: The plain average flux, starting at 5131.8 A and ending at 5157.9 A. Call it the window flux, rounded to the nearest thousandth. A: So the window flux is 0.791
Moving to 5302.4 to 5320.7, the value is 0.947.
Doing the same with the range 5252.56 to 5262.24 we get 0.882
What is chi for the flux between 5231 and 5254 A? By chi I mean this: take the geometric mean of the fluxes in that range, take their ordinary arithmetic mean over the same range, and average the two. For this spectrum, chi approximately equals 0.87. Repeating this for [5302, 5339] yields 0.93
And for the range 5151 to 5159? 0.73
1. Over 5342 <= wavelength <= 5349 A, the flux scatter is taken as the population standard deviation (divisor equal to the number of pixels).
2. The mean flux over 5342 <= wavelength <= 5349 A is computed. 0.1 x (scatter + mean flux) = 0.0879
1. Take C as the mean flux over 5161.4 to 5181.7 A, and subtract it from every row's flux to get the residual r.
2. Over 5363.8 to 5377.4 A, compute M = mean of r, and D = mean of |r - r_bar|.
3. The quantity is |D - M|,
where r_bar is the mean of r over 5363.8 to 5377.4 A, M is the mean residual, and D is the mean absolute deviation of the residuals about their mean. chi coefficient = 0.03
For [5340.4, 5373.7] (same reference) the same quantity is 0.02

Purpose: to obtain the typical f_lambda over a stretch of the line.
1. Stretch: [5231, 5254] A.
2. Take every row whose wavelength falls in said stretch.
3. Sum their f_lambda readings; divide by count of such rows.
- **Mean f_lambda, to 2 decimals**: 0.87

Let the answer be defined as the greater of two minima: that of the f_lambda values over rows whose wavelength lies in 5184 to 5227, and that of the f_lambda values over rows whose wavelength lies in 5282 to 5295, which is 0.792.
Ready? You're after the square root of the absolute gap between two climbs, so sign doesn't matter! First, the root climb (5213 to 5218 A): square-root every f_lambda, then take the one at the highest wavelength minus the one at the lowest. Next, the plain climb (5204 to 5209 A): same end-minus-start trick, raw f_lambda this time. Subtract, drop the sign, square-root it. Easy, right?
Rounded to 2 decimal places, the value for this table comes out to 0.17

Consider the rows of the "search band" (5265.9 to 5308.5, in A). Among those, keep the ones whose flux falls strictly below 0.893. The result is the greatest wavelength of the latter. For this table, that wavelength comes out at 5294.45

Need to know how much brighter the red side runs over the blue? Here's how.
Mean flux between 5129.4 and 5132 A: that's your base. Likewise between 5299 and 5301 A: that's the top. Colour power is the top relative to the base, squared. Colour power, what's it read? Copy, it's 1.13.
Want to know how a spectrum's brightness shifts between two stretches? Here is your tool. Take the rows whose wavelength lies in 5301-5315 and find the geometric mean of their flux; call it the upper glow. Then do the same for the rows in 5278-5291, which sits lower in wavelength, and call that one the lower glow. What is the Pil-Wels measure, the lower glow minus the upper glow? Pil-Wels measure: -0.10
